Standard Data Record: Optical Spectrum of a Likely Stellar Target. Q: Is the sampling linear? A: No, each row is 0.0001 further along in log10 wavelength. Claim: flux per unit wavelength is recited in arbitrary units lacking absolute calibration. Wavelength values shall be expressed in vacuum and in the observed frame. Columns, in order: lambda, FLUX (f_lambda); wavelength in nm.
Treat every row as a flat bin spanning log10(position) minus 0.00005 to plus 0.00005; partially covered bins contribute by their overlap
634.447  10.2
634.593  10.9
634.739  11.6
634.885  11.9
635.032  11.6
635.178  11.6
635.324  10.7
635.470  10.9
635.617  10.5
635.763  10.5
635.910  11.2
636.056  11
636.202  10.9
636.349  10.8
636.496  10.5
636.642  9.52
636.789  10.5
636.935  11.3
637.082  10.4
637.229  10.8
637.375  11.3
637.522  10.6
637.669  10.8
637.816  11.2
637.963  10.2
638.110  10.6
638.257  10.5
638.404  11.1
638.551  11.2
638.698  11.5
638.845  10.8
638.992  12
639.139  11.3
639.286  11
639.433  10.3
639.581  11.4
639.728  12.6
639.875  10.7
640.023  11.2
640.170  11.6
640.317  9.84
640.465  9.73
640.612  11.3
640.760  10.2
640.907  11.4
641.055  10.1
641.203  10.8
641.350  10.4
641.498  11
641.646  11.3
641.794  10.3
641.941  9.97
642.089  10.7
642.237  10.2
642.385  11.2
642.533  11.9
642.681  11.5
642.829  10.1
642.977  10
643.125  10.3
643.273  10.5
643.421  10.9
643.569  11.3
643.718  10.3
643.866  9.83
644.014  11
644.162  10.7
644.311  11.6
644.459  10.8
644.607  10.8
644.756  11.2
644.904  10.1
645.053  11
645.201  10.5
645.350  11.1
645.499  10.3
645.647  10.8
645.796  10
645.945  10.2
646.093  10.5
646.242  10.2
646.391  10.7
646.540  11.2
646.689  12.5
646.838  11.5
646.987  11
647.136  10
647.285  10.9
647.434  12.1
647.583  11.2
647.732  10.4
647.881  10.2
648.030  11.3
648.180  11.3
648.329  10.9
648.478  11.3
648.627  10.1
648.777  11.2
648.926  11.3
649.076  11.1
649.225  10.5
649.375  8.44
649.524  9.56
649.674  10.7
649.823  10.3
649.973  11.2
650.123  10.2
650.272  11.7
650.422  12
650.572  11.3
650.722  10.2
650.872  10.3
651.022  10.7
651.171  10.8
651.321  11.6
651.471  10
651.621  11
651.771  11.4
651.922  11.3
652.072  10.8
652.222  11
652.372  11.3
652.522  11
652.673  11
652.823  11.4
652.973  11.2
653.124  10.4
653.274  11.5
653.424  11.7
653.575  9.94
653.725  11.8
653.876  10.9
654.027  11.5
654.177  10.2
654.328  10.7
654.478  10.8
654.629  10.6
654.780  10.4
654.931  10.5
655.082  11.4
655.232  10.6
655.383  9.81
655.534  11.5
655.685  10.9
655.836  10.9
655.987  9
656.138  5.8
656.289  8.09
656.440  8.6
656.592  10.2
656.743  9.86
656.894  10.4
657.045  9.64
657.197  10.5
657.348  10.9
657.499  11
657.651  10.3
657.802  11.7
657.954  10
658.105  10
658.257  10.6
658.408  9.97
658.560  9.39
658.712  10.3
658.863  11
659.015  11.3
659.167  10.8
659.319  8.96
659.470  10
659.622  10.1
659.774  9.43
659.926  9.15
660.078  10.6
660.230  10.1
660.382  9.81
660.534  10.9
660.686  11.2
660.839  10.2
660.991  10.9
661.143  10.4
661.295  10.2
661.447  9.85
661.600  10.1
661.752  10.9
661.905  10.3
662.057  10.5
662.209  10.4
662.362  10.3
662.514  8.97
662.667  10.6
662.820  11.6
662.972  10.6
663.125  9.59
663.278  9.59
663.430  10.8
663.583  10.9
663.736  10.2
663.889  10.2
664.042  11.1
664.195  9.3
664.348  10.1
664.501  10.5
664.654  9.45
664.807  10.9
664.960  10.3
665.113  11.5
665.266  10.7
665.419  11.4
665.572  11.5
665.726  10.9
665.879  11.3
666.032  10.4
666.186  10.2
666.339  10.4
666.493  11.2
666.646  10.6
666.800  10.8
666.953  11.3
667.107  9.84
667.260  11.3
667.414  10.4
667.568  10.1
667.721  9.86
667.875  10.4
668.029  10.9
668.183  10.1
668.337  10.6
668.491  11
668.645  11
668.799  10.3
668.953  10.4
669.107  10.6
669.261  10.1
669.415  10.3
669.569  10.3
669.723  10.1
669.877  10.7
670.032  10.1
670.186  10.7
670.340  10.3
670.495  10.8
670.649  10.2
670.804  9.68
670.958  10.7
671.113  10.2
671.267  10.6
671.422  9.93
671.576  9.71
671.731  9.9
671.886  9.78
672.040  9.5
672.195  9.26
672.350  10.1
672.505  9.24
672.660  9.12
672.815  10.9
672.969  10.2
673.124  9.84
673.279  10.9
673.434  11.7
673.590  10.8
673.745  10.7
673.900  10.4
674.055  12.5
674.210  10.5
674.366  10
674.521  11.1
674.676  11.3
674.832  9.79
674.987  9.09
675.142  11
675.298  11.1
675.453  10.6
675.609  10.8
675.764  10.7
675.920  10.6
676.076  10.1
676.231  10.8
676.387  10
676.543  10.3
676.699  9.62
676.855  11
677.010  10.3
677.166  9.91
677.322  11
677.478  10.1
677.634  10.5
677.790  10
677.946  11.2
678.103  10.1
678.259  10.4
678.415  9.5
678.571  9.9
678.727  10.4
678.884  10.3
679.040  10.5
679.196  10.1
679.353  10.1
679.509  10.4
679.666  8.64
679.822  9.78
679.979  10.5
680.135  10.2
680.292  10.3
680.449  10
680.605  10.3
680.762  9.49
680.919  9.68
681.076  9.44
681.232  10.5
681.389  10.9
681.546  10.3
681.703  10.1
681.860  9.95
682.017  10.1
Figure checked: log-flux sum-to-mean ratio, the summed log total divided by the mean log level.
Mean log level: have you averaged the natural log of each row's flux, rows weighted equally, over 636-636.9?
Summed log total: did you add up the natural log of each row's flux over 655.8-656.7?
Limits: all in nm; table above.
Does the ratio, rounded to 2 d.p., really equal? 5.48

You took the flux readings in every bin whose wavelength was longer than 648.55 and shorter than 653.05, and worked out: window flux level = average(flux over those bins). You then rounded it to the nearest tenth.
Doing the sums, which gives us 10.8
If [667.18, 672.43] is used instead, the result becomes 10.3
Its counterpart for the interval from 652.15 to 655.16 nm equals 11.0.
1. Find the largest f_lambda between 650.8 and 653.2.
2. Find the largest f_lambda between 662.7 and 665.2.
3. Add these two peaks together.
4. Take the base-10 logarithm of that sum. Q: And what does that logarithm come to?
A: 1.37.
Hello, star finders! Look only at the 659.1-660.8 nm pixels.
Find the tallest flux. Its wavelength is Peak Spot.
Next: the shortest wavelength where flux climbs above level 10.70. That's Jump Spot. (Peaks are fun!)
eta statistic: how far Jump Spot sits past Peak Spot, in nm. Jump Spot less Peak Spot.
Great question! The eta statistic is -1.52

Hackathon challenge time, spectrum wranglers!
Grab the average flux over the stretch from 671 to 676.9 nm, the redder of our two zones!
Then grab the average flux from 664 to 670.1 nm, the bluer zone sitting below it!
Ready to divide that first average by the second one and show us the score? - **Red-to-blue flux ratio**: 0.981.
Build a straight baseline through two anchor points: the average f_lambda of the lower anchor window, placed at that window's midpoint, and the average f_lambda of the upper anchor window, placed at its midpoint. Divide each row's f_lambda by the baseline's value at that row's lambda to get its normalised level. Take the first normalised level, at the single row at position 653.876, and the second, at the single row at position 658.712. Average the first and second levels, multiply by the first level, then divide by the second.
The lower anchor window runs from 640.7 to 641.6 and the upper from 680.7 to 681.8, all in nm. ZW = 1.07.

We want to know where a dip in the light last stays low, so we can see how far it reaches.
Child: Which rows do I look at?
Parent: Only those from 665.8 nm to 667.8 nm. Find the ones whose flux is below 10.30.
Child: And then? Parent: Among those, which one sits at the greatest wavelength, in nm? 667.721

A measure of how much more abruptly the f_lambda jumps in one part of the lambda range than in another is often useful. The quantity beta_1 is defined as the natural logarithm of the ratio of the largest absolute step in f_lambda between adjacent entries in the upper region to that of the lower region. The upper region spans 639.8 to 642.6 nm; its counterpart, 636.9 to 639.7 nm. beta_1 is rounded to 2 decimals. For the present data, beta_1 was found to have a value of 0.38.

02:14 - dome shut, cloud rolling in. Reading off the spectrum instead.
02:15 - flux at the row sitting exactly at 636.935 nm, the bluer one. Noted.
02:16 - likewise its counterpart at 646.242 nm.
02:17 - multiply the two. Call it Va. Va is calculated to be 115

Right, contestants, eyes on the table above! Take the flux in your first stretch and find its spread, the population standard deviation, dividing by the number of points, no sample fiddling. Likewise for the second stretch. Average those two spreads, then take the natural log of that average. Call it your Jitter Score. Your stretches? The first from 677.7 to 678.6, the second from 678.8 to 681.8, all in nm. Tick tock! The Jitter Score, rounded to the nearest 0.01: -0.67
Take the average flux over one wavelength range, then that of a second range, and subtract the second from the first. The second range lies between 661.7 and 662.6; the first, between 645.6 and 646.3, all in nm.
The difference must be 0.11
